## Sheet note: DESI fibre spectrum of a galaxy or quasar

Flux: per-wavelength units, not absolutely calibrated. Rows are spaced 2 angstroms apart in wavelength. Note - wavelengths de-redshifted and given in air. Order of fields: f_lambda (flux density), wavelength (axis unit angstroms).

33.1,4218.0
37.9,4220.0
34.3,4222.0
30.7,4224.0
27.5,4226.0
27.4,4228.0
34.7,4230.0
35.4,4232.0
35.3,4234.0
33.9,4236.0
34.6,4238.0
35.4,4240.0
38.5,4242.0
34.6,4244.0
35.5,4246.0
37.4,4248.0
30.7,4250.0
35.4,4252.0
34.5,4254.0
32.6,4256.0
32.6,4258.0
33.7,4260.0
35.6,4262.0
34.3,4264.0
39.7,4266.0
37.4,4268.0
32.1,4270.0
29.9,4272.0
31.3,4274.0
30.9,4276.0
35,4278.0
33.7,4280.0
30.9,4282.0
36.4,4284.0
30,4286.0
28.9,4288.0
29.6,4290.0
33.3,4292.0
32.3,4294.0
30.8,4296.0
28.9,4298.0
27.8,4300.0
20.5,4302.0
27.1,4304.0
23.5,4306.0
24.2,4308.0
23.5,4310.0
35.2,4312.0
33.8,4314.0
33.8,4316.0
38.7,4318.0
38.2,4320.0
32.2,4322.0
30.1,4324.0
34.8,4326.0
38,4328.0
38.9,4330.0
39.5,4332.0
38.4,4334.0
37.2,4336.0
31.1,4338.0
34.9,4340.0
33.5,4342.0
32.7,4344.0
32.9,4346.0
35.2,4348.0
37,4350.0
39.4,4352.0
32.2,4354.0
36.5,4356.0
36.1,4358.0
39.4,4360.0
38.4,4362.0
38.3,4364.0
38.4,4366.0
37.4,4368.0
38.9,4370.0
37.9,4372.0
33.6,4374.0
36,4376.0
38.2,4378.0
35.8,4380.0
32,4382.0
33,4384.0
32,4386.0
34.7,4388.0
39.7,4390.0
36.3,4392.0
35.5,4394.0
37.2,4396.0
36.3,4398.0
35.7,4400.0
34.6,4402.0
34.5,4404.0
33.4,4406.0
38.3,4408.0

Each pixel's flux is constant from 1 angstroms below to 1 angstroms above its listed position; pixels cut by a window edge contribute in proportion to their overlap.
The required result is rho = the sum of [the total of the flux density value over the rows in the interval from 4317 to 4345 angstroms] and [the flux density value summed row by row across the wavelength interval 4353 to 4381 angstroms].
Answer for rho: 1015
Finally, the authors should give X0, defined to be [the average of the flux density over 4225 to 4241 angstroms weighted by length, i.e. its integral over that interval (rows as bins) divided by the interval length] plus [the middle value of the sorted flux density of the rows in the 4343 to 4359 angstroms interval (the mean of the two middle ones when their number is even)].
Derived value 68.7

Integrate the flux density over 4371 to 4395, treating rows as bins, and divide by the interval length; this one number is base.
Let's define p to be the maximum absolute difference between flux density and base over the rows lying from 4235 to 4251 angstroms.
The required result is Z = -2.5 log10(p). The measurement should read -1.7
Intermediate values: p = 4.7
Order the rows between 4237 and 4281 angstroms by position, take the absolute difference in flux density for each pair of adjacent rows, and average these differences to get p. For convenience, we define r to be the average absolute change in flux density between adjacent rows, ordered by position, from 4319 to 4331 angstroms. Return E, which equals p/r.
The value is 0.7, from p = 2.5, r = 3.38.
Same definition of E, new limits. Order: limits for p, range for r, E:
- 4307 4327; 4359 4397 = 1.8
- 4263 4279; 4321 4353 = 1.4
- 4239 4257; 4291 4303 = 1.2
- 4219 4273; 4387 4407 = 1.5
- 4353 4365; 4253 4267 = 0.9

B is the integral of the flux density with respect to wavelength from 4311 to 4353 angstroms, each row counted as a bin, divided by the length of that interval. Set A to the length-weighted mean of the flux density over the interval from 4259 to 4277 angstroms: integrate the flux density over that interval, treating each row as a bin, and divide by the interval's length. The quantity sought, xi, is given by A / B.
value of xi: 0.95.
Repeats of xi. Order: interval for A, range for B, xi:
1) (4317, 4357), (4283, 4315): 1.22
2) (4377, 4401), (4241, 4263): 1.03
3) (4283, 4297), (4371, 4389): 0.91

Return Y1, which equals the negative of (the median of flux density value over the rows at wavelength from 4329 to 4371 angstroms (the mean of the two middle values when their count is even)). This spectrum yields -37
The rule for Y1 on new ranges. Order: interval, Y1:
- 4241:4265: -35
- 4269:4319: -31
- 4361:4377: -38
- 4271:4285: -31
